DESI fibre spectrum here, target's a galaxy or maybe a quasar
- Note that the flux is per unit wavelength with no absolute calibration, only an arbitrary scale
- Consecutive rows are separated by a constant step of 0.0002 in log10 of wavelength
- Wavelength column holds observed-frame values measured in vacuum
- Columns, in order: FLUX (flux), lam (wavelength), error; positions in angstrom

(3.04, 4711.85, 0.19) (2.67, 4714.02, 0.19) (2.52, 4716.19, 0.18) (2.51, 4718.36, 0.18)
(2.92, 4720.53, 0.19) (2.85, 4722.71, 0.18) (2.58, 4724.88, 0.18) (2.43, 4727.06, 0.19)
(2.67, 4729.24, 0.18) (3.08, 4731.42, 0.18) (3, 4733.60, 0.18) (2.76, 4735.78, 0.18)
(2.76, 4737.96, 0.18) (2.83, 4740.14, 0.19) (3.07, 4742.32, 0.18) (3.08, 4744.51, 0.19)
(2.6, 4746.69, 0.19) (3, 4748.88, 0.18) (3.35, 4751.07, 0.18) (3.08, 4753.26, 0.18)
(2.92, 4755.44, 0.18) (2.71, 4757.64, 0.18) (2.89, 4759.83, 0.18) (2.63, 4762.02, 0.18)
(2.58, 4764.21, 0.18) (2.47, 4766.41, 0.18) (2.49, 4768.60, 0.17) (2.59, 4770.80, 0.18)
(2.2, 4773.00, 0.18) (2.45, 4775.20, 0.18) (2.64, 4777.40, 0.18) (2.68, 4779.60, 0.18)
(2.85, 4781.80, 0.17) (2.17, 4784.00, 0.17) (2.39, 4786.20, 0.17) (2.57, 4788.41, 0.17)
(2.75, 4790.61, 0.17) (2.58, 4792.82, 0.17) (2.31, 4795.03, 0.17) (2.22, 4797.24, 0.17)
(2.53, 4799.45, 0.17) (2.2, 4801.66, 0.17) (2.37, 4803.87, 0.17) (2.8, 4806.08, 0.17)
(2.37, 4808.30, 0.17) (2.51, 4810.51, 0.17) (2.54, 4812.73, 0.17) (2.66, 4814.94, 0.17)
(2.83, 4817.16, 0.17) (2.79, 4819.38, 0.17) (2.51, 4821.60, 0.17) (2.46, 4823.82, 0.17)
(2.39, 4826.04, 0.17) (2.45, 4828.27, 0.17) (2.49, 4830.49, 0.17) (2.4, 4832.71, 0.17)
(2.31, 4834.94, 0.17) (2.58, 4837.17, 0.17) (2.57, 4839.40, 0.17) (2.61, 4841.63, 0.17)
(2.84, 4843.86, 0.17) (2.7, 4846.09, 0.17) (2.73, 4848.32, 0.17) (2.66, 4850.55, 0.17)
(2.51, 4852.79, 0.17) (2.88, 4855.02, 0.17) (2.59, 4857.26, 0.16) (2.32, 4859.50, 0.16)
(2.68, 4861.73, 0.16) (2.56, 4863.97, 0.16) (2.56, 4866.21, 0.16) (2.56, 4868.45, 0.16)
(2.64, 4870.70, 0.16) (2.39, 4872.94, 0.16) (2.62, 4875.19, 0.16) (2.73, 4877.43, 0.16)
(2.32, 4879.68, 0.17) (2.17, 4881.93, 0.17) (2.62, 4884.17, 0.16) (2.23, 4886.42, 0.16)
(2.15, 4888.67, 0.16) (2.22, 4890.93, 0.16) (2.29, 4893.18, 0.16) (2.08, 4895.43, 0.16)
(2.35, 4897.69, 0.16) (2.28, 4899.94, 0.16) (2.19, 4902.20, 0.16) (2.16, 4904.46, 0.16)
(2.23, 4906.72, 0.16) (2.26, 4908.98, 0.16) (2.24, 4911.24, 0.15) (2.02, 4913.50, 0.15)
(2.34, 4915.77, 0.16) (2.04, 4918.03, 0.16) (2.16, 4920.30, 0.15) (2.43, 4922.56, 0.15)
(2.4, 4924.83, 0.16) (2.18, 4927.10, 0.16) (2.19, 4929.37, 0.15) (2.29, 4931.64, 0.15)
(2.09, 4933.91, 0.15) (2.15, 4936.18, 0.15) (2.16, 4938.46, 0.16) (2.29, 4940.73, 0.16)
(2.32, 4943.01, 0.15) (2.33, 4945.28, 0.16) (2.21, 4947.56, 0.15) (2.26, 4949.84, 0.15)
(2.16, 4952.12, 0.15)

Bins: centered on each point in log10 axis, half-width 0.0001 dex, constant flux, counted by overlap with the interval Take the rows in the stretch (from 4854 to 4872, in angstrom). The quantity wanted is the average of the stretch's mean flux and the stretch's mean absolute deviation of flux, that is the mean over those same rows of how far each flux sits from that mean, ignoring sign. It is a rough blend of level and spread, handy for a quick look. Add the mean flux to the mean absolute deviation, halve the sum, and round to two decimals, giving 1.35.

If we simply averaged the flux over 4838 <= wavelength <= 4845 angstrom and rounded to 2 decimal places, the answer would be 2.67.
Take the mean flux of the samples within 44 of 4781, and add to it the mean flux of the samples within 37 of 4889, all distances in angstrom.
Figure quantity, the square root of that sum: 2.24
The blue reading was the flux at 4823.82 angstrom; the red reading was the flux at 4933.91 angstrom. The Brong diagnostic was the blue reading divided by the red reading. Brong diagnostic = 1.18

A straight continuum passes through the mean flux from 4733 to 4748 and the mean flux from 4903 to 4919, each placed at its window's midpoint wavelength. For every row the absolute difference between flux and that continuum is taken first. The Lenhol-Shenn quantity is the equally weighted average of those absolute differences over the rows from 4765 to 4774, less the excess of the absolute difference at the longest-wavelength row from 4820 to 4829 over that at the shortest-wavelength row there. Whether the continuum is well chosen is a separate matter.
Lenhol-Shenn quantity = 0.28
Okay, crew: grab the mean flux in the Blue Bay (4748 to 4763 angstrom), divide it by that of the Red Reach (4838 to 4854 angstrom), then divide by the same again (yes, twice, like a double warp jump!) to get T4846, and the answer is 0.416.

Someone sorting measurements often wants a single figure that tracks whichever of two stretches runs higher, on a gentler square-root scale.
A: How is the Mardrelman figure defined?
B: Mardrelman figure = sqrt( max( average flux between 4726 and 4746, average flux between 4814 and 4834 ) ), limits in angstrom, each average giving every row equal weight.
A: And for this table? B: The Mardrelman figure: 1.69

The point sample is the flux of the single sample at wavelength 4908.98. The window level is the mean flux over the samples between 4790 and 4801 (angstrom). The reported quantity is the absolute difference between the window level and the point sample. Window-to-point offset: 0.2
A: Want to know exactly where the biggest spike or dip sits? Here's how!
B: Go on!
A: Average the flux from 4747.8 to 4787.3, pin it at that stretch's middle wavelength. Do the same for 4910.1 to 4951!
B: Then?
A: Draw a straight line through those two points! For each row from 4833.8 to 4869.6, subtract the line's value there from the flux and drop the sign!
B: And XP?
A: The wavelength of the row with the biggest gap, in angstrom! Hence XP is 4855.02 angstrom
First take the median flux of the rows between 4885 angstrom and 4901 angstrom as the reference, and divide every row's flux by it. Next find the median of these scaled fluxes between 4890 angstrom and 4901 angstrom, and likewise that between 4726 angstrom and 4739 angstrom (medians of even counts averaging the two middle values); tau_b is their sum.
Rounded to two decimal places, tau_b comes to 2.26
